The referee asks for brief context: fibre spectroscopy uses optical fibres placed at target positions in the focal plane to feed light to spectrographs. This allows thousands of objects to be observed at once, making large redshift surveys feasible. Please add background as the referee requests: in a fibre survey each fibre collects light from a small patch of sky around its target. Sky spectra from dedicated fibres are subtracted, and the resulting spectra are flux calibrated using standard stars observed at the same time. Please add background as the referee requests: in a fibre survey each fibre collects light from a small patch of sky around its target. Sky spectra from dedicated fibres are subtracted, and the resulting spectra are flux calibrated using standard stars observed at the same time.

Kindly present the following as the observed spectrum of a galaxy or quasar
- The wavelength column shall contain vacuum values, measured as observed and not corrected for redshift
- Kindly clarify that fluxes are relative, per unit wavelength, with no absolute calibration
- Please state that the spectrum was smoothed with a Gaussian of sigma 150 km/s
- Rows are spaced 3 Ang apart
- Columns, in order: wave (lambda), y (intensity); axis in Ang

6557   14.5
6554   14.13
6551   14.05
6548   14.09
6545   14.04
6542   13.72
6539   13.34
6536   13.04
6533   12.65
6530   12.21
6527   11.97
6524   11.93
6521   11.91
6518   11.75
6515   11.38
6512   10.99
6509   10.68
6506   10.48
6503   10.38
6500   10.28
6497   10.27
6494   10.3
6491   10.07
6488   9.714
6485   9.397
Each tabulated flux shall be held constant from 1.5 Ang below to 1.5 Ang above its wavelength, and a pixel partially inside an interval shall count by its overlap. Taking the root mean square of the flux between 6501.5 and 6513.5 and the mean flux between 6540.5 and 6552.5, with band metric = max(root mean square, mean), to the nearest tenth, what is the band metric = 14.0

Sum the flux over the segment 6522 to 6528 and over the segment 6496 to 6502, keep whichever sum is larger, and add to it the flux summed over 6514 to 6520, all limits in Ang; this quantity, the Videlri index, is 47.0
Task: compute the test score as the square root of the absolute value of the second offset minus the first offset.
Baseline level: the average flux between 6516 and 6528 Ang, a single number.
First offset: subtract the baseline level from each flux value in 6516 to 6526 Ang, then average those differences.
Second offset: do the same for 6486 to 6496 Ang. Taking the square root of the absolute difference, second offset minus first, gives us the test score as 1.4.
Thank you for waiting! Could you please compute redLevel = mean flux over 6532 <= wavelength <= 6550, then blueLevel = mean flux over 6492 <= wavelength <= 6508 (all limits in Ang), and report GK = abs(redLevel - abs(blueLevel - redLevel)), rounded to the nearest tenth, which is 10.3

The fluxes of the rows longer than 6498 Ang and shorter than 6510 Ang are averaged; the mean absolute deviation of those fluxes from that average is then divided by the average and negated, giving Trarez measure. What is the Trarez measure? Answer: -0.012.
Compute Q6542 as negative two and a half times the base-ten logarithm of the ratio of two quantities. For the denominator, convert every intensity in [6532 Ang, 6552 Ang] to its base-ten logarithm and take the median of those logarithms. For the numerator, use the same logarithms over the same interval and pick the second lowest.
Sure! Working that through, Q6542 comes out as 0.021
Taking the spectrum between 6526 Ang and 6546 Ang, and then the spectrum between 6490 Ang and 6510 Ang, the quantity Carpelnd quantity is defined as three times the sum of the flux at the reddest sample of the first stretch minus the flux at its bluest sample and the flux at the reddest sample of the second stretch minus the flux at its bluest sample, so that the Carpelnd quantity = 8.0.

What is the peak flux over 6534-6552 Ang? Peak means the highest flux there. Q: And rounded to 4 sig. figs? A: 14.09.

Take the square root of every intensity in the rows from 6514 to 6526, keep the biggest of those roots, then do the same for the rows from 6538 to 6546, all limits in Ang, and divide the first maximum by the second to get 0.92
